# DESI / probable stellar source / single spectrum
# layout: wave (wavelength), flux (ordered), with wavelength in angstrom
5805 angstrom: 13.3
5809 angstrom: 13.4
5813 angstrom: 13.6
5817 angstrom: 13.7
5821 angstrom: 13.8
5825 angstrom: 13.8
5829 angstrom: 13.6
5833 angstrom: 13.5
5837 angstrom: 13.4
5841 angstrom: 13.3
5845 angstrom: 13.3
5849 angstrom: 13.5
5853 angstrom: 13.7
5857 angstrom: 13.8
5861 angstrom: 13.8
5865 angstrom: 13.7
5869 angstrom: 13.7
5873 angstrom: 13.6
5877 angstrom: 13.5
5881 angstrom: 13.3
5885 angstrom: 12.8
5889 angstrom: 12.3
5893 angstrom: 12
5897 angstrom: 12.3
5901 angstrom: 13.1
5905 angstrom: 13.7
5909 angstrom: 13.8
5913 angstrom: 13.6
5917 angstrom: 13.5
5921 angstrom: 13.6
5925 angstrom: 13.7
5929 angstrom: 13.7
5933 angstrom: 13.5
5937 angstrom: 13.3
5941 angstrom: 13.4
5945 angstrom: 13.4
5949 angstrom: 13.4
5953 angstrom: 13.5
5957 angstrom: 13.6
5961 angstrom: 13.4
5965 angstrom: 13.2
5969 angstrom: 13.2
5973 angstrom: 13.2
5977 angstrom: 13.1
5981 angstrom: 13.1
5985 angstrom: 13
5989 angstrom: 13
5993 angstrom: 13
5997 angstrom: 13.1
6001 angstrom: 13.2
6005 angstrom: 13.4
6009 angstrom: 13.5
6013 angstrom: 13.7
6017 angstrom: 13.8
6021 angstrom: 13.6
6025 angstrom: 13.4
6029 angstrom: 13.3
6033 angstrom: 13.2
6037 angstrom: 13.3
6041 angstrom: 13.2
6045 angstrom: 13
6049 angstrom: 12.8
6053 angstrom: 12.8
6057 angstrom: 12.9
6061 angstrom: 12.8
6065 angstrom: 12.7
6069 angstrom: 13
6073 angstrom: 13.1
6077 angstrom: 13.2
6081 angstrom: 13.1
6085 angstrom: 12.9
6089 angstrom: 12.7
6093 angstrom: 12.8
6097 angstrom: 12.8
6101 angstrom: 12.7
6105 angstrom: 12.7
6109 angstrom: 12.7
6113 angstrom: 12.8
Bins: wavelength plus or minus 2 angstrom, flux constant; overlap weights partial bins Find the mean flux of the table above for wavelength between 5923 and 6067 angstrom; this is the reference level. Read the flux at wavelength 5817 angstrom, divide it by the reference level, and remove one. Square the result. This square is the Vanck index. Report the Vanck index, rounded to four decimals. 0.0011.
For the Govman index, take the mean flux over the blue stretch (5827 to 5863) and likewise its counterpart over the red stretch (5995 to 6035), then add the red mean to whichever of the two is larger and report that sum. 27.0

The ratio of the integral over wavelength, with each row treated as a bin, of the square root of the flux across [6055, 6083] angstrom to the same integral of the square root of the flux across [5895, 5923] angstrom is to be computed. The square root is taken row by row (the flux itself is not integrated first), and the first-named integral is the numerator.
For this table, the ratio 0.985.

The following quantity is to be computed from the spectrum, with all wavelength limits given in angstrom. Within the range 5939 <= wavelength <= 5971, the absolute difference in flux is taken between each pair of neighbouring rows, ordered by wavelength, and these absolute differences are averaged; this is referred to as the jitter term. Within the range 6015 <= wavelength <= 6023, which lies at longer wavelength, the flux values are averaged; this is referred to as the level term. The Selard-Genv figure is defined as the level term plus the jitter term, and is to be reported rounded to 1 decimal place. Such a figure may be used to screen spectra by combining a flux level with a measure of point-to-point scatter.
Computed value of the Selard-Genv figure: 13.8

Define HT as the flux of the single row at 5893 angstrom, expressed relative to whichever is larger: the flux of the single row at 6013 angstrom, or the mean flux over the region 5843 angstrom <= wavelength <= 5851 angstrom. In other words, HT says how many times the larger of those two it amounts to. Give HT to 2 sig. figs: 0.88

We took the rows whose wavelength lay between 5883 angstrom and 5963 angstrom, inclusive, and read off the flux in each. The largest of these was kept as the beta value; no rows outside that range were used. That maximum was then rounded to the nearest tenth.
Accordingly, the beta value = 13.8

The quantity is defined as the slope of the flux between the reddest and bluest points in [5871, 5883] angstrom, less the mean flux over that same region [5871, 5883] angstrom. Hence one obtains -13.5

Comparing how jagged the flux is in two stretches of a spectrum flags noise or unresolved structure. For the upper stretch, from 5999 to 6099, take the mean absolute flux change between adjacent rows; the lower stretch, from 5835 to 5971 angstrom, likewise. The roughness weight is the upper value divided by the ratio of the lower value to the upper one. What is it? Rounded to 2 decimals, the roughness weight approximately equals 0.10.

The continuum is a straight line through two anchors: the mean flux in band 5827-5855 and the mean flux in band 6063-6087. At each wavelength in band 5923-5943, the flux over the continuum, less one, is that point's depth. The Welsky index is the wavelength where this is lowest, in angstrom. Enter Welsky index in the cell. 5937 angstrom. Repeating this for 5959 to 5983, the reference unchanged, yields 5977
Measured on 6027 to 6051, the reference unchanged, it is 6049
